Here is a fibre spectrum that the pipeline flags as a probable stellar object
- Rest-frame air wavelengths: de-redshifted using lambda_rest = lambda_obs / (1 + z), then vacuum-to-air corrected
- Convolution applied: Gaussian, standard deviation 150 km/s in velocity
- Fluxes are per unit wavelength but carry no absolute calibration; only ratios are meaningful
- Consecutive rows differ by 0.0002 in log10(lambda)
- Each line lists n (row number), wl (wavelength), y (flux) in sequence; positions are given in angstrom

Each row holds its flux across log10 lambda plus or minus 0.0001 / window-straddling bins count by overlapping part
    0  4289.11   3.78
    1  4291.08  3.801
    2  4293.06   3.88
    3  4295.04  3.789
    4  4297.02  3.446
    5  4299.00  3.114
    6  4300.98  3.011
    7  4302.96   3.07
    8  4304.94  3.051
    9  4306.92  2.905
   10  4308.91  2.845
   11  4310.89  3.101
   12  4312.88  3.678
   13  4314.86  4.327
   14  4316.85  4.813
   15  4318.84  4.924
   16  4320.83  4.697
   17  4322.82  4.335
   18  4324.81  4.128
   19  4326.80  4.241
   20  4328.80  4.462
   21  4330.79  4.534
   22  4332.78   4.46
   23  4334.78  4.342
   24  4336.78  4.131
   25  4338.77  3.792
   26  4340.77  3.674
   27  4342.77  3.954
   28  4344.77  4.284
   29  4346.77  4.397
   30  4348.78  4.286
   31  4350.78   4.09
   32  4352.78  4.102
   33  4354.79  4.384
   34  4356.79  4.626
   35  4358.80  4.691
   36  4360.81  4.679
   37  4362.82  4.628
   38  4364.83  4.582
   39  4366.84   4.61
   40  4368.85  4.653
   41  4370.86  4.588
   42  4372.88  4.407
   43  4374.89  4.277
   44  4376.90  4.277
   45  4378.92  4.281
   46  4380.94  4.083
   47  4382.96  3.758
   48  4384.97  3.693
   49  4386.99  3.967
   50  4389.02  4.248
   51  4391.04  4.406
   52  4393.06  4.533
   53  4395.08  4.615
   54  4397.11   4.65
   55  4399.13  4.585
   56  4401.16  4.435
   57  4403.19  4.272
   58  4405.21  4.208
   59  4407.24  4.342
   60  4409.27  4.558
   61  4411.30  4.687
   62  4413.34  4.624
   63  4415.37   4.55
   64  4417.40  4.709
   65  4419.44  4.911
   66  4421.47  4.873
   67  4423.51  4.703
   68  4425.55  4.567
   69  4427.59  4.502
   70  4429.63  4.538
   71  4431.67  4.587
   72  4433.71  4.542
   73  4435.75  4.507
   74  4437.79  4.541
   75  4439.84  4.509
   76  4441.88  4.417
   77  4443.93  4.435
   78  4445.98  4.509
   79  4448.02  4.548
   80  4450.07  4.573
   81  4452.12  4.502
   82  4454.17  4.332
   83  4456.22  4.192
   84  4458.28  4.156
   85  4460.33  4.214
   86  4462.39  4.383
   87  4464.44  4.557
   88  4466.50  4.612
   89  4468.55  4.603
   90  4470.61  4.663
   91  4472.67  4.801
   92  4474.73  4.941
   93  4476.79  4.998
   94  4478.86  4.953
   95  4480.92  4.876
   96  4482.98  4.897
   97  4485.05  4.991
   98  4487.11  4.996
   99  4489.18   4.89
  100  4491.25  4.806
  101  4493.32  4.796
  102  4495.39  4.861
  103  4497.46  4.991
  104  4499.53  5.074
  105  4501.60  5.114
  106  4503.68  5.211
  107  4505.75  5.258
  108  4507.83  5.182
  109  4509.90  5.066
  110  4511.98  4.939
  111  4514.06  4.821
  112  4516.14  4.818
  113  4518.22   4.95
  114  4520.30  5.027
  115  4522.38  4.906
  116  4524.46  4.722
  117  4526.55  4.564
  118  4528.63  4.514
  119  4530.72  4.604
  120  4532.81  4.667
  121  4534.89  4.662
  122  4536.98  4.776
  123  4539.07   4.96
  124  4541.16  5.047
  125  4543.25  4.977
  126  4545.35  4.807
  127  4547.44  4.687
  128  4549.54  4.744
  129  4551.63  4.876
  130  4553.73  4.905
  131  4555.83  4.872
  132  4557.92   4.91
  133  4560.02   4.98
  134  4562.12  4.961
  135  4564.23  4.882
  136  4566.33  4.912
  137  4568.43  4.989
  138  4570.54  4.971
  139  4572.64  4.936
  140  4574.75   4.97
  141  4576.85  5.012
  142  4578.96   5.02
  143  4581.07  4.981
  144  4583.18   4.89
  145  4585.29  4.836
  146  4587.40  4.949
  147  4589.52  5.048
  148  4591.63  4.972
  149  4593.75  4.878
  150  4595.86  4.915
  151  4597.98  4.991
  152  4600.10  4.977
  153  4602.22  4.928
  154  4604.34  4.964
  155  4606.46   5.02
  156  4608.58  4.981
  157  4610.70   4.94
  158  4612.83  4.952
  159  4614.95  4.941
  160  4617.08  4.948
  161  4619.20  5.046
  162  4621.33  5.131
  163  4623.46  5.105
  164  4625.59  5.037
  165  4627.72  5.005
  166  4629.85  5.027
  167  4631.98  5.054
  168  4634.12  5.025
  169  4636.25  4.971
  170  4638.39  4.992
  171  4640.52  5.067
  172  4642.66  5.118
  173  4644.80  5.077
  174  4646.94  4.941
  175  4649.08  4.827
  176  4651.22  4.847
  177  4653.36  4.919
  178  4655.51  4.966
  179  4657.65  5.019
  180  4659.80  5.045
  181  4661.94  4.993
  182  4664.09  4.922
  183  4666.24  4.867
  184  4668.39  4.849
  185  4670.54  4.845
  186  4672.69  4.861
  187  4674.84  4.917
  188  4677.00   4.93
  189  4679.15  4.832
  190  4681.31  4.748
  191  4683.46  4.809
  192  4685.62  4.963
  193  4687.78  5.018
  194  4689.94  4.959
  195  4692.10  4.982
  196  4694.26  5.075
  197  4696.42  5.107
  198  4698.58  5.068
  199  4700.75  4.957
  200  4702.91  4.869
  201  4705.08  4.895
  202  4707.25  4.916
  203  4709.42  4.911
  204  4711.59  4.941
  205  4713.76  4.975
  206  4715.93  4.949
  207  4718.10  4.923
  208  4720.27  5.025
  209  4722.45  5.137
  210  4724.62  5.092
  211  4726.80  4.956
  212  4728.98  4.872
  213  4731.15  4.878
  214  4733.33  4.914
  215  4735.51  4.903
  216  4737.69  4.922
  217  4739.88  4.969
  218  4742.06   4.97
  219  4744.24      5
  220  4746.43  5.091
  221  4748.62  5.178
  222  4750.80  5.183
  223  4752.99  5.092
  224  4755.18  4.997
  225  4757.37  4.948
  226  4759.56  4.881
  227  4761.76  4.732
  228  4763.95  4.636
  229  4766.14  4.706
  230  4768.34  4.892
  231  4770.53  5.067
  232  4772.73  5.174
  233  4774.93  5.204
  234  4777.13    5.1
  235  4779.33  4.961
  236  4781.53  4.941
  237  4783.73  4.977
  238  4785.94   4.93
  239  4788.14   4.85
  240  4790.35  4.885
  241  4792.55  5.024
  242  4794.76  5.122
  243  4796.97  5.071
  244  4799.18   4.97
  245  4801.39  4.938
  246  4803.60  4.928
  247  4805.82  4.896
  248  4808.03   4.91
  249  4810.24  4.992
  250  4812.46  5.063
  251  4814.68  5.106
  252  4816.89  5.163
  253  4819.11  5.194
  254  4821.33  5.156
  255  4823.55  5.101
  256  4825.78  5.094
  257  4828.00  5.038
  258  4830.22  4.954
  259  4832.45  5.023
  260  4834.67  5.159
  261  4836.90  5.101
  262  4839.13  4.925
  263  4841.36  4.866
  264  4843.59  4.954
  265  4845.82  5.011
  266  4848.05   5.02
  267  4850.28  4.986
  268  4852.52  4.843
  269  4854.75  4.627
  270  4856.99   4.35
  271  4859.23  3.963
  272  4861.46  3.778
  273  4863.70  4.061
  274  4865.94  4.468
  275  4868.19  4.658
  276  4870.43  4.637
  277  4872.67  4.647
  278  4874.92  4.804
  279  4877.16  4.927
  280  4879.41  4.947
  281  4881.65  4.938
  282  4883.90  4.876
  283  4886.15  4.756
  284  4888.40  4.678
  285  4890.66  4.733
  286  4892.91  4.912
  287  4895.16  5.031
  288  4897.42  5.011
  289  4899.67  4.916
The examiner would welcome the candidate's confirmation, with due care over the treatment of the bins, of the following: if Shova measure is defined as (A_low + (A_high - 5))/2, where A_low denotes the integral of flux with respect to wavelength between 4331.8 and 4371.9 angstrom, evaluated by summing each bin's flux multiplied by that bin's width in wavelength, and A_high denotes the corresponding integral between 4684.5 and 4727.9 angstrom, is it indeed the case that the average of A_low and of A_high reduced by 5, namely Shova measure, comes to 193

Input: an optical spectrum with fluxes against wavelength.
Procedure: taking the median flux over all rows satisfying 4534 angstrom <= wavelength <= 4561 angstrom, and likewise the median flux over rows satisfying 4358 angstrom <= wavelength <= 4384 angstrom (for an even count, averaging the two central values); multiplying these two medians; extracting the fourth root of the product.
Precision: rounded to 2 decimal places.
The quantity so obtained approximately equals 2.17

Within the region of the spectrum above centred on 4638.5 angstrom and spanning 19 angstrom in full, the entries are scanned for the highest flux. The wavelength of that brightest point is 4642.66 angstrom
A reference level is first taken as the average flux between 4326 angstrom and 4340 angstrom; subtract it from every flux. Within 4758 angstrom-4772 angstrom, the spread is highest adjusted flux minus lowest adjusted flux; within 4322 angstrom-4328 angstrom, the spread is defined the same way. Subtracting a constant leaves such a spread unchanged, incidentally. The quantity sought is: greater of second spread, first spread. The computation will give 0.43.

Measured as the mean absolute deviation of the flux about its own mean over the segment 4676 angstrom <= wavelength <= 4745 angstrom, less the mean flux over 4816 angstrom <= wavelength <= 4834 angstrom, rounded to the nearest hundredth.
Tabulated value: -5.03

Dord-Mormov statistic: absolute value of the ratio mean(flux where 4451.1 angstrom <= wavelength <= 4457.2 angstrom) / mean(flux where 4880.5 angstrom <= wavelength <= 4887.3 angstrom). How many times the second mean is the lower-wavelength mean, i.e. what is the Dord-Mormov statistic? 0.89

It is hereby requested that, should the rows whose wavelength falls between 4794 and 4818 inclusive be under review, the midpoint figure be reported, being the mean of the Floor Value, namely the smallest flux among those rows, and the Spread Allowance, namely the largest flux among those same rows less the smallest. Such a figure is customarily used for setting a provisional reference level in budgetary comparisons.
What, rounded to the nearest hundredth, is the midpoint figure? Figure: 2.58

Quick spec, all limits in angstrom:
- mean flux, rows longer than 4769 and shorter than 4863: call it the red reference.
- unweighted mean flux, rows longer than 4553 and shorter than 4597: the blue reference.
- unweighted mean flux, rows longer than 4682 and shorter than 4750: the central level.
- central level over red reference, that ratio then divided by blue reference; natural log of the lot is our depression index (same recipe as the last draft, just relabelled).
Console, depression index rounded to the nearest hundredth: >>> -1.59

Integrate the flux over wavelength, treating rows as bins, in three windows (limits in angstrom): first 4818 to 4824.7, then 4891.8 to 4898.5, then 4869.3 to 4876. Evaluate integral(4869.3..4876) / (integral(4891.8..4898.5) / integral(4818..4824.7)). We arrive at 32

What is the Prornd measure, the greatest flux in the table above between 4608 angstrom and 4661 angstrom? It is 5.131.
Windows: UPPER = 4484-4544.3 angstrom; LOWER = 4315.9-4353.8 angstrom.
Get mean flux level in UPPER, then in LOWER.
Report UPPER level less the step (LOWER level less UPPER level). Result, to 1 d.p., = 5.5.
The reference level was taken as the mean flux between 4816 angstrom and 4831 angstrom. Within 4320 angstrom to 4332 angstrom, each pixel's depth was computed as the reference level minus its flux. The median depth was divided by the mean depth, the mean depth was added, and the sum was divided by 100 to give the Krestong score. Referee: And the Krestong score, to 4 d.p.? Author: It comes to 0.0170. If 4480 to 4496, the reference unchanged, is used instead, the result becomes 0.0124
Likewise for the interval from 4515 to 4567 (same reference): 0.0110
